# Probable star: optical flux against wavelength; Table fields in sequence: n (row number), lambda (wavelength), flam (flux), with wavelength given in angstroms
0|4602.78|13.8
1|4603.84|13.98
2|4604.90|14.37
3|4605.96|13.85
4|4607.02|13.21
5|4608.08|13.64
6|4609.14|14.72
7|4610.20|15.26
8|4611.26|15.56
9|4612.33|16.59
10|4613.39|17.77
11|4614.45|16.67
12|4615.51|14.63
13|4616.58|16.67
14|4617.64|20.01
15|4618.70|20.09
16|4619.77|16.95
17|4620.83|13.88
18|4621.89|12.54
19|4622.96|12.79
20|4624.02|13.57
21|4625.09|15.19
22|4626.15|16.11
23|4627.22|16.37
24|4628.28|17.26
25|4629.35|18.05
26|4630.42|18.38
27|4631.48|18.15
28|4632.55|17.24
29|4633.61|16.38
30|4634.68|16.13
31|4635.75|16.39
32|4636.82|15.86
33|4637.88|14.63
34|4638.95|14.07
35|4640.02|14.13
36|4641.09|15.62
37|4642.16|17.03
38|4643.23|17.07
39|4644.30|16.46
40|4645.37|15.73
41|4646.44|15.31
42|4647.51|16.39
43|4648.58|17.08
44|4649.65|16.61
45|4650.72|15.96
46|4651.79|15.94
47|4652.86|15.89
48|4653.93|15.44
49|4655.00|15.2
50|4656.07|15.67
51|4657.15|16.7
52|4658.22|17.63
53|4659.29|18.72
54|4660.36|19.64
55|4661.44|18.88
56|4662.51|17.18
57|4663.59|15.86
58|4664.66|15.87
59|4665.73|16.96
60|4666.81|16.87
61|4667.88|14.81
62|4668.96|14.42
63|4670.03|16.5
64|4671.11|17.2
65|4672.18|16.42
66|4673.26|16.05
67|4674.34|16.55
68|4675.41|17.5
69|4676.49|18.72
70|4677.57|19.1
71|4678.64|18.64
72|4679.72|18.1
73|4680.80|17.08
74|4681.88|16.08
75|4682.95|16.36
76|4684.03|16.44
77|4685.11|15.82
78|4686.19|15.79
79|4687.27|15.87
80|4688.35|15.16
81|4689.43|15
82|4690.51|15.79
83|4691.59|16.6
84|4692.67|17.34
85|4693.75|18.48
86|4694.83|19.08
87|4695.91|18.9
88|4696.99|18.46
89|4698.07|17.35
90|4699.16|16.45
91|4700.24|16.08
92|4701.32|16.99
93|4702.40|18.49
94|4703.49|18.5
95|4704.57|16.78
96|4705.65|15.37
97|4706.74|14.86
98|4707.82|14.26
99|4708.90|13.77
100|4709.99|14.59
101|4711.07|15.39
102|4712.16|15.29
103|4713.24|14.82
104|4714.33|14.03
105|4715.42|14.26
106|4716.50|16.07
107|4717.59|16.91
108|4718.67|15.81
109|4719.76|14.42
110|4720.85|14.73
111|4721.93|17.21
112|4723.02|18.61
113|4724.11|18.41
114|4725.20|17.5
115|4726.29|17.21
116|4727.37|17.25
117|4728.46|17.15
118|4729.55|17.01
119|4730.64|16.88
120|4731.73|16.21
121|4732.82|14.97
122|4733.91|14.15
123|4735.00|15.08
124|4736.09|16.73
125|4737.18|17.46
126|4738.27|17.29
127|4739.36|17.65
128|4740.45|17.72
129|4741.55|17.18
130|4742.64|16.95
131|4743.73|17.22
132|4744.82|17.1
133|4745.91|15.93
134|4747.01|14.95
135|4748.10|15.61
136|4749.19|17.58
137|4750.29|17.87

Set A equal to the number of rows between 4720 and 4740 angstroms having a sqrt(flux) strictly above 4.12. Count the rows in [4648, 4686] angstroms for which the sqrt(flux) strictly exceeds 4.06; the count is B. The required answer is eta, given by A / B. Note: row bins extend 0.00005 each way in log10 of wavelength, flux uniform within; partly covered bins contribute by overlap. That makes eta 0.58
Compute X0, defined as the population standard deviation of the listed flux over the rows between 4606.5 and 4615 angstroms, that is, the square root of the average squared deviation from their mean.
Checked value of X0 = 1.46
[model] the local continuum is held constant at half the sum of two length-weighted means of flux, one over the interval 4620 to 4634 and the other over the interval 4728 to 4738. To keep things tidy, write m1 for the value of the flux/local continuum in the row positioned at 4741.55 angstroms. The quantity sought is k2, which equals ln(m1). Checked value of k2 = 0.07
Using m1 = 1.07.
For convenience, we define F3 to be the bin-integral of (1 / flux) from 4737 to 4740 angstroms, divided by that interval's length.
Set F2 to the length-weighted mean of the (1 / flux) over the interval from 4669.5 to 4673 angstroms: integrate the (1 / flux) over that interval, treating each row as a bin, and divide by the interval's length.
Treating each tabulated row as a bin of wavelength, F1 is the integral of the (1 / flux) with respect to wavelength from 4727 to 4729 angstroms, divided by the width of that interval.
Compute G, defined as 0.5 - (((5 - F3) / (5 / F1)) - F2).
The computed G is 0.5026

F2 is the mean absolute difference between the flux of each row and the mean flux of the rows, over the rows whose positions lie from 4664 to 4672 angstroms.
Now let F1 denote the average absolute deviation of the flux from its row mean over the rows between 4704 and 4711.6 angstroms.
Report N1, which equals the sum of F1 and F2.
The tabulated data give 1.6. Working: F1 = 0.7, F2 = 0.9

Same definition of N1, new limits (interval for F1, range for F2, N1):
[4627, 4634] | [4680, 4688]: 1.0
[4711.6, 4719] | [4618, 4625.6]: 2.9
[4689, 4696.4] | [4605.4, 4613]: 2.3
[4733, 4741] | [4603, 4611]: 1.7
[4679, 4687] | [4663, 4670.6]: 1.4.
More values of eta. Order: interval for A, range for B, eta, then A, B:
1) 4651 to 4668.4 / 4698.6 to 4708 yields 1.25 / 5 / 4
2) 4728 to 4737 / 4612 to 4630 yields 0.22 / 2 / 9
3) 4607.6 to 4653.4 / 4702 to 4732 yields 0.85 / 11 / 13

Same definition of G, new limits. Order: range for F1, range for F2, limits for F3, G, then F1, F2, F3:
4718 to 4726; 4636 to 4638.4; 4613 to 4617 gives 0.5056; 0.0604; 0.065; 0.061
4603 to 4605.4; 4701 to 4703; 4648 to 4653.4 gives 0.4861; 0.0708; 0.056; 0.061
